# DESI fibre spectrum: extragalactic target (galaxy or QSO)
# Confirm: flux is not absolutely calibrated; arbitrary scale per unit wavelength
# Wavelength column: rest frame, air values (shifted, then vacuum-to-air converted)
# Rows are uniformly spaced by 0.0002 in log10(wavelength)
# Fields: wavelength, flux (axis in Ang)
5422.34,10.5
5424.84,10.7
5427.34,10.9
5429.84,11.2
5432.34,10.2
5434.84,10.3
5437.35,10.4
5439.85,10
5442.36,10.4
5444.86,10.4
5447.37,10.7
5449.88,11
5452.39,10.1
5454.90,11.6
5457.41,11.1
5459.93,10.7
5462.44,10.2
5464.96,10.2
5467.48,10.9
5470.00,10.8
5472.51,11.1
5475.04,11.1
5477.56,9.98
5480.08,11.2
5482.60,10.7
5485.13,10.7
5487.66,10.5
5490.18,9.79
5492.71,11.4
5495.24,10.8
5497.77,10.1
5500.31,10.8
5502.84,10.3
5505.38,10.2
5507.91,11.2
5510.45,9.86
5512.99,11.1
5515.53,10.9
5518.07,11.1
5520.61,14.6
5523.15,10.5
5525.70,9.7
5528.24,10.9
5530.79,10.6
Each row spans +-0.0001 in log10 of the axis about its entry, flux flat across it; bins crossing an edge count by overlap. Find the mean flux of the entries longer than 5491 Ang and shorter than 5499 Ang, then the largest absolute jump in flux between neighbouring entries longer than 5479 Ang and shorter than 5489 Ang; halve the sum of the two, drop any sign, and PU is 5.6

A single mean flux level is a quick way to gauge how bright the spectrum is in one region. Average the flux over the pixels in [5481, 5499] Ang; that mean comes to 10.6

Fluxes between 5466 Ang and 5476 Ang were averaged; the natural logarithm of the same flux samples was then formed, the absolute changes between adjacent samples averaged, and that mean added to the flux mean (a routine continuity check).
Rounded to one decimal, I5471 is 11.0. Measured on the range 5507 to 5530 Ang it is 11.2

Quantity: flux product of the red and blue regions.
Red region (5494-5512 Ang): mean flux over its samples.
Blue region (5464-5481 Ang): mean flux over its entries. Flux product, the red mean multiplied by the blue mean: 113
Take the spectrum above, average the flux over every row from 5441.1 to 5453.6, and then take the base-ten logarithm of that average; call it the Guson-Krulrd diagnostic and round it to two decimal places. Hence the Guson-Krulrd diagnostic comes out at 1.02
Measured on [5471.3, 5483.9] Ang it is 1.03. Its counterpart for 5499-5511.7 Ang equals 1.02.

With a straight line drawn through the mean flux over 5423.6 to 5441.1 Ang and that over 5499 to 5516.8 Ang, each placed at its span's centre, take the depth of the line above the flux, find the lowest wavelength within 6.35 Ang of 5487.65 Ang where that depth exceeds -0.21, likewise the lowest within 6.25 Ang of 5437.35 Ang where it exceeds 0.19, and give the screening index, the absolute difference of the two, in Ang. 50.3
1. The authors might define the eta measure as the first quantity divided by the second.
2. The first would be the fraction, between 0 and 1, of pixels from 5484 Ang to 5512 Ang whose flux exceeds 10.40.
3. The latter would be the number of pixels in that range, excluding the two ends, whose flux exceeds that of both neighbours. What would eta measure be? 0.182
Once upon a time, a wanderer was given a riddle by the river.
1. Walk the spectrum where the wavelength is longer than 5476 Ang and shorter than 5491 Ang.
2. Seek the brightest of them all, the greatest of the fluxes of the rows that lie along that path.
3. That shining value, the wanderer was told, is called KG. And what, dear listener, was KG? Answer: 11.2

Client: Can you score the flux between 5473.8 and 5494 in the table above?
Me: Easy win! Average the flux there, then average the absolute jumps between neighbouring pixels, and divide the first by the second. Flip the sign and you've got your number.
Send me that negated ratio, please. -14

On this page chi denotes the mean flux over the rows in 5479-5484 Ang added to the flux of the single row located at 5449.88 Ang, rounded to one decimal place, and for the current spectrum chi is 21.9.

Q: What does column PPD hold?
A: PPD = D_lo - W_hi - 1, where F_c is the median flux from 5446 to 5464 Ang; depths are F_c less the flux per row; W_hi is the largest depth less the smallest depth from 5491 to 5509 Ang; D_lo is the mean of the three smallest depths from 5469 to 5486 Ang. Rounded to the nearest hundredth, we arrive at -2.73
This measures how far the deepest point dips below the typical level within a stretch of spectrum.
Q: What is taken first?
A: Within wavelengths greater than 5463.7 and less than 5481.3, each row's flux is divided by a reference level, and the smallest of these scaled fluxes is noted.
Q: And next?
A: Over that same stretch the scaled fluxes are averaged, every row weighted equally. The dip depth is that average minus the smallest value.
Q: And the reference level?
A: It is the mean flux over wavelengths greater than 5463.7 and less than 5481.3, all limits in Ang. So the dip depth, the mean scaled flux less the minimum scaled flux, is 0.072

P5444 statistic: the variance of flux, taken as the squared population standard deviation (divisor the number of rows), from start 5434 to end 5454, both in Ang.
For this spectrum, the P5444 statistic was 0.089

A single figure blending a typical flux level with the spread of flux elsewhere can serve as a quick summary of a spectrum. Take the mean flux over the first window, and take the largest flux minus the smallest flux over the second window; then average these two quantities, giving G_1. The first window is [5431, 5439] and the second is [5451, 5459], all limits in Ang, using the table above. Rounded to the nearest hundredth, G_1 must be 5.90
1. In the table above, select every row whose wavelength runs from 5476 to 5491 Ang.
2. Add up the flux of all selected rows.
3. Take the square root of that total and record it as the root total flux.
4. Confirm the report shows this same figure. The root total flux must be 7.93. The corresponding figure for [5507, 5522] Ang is 8.29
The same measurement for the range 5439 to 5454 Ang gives 7.91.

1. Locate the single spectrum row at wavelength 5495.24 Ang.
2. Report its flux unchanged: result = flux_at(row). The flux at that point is 10.8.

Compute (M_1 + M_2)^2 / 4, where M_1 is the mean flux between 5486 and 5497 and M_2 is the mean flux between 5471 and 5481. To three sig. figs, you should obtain 115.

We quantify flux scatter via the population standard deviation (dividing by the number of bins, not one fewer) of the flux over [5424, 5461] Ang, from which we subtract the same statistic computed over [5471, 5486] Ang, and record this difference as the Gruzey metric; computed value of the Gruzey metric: 0.02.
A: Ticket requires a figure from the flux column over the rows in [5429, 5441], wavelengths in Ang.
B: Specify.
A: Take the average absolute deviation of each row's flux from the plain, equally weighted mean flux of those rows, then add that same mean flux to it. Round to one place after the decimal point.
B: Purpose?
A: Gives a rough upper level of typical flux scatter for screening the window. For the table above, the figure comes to 10.7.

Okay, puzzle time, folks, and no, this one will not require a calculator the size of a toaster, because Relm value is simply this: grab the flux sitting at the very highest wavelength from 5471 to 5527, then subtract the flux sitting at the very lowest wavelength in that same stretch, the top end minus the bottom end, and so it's -1.4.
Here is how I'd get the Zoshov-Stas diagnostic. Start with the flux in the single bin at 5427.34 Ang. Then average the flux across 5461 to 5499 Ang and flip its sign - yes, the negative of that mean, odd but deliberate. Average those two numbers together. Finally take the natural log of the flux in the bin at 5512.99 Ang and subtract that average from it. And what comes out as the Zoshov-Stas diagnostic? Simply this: 2.27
